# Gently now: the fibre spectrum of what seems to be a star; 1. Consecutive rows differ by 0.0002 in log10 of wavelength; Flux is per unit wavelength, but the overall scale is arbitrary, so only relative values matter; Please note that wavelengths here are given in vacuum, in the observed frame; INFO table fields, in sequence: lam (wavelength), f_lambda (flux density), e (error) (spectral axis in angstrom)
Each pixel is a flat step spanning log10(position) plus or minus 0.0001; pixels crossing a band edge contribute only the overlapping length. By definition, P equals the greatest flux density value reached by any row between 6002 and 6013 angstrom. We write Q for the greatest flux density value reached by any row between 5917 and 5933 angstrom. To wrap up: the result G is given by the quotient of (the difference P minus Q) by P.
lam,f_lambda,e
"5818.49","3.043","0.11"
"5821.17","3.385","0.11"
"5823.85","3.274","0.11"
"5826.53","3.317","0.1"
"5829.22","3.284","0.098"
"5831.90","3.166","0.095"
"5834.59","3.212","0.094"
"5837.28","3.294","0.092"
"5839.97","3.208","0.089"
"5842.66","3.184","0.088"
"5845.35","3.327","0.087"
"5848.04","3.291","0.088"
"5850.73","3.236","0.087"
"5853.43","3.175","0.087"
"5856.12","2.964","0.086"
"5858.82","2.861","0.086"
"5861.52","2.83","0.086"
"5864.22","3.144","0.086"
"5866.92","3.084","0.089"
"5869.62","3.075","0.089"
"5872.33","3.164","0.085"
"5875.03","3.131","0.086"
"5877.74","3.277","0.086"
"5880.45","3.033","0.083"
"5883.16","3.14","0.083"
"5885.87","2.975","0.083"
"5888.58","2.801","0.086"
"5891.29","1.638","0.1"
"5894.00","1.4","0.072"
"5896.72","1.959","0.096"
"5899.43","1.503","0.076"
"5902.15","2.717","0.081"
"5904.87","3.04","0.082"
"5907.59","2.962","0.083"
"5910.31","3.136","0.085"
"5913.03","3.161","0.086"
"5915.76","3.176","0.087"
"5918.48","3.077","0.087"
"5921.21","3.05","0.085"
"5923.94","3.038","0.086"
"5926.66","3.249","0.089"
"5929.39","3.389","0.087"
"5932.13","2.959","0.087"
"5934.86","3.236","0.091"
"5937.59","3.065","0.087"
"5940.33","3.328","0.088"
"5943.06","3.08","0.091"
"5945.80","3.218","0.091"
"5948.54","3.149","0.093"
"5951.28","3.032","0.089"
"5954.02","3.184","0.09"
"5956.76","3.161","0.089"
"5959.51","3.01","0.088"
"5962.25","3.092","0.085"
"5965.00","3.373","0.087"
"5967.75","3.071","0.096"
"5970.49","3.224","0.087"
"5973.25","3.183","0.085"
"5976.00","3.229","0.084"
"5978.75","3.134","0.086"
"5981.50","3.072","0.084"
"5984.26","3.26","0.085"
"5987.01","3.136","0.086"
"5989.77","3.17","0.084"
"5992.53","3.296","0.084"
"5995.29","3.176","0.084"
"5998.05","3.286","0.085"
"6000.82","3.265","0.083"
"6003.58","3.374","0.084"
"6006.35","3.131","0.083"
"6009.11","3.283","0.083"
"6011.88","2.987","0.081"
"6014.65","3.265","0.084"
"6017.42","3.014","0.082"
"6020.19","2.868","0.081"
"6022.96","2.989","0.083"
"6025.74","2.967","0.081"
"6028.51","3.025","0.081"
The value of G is 0.00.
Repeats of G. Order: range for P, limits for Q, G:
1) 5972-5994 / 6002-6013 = -0.02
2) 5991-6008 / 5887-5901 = 0.17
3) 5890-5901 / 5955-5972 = -0.72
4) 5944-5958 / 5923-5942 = -0.05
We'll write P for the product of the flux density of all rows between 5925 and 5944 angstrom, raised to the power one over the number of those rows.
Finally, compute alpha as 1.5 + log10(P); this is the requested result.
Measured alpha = 2.00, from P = 3.18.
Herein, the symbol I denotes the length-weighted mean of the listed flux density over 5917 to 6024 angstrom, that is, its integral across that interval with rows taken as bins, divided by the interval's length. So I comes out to 3.16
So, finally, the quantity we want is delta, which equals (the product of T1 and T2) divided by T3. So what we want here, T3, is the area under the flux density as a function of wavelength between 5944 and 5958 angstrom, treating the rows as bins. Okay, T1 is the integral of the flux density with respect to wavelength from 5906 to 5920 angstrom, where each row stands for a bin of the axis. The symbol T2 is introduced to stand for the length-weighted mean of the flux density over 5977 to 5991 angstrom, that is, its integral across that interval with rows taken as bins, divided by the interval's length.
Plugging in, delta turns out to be 3.1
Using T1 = 43.4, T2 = 3.16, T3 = 44.1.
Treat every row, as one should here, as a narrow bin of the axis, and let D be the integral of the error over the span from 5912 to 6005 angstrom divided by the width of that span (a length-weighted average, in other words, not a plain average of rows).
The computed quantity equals 0.0870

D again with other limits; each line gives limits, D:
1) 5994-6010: 0.0837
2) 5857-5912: 0.0852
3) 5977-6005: 0.0845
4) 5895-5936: 0.0857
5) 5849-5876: 0.0867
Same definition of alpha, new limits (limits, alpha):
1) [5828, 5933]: 1.96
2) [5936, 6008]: 2.00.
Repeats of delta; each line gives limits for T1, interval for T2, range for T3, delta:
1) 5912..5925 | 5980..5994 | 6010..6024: 3.0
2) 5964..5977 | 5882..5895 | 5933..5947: 2.3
